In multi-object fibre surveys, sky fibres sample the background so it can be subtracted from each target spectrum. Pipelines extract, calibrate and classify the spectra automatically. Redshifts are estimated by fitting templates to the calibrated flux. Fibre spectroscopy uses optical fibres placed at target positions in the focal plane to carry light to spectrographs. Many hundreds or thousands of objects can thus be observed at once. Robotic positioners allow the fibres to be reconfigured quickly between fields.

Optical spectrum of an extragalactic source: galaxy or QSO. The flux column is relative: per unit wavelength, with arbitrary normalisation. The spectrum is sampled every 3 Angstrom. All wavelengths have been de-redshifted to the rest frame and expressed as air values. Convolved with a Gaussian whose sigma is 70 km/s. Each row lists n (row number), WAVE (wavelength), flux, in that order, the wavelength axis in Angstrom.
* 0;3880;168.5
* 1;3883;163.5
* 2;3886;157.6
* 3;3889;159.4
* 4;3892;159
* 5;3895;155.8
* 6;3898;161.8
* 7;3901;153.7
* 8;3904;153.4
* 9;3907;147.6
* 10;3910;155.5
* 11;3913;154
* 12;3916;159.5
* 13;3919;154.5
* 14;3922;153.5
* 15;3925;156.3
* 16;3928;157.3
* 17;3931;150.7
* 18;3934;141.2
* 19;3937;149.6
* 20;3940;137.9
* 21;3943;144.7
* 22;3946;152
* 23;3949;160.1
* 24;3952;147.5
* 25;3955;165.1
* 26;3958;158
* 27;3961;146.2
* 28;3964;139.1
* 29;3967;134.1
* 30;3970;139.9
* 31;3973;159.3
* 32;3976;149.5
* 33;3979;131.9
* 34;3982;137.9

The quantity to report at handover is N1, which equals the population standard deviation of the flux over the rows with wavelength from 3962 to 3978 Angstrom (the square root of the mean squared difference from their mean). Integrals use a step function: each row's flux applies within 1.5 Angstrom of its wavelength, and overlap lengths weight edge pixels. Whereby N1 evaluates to 9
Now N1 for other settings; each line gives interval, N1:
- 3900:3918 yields 4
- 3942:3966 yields 8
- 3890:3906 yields 3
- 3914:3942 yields 7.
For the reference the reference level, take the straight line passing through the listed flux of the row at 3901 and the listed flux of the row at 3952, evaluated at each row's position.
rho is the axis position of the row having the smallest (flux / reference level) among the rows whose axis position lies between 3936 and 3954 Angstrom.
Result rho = 3940 Angstrom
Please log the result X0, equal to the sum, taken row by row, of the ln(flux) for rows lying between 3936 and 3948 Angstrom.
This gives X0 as 19.9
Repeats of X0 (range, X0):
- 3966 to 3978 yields 19.9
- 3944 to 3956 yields 20.2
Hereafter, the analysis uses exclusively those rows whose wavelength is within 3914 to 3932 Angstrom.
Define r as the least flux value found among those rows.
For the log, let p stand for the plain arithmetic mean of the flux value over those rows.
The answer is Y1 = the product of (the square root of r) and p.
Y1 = 1906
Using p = 155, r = 150.7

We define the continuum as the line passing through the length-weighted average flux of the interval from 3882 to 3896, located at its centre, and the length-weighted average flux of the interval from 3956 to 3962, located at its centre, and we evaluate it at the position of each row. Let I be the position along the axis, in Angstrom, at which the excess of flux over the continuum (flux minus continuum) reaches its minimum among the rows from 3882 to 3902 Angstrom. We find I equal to 3901 Angstrom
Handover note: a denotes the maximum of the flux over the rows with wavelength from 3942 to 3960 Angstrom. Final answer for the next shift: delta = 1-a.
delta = -164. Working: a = 165.1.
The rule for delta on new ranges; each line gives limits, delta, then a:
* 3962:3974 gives -158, 159.3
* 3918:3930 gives -156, 157.3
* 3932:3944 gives -149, 149.6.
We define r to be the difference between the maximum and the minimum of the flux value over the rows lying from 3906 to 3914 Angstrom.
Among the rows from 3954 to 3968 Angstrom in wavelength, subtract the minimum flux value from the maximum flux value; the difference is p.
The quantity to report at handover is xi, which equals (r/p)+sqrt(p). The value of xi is 5.8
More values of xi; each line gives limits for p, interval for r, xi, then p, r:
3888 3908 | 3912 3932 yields 4.4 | 14.2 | 9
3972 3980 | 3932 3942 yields 5.7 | 27.4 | 12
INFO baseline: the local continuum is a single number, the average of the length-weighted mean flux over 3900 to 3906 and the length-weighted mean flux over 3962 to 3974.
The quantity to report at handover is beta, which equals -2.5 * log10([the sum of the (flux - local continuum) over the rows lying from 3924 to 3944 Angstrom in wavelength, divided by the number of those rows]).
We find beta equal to 0.9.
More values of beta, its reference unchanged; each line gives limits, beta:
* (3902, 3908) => -1.1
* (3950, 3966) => -1.3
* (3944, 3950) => -2.3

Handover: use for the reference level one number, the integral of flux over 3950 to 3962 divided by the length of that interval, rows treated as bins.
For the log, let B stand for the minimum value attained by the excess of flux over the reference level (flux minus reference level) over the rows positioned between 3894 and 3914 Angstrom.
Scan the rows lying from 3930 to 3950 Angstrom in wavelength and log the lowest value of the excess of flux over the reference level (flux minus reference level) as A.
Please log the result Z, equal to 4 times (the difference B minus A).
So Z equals 39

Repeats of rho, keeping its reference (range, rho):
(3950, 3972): 3967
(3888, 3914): 3907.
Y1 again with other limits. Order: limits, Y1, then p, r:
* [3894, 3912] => 1879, 155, 147.6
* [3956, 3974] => 1692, 146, 134.1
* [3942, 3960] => 1859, 155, 144.7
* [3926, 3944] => 1725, 147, 137.9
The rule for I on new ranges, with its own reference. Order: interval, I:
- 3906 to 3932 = 3907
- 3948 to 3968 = 3967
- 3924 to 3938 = 3934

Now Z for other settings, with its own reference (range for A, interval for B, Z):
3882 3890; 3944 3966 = -74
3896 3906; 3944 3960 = -24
